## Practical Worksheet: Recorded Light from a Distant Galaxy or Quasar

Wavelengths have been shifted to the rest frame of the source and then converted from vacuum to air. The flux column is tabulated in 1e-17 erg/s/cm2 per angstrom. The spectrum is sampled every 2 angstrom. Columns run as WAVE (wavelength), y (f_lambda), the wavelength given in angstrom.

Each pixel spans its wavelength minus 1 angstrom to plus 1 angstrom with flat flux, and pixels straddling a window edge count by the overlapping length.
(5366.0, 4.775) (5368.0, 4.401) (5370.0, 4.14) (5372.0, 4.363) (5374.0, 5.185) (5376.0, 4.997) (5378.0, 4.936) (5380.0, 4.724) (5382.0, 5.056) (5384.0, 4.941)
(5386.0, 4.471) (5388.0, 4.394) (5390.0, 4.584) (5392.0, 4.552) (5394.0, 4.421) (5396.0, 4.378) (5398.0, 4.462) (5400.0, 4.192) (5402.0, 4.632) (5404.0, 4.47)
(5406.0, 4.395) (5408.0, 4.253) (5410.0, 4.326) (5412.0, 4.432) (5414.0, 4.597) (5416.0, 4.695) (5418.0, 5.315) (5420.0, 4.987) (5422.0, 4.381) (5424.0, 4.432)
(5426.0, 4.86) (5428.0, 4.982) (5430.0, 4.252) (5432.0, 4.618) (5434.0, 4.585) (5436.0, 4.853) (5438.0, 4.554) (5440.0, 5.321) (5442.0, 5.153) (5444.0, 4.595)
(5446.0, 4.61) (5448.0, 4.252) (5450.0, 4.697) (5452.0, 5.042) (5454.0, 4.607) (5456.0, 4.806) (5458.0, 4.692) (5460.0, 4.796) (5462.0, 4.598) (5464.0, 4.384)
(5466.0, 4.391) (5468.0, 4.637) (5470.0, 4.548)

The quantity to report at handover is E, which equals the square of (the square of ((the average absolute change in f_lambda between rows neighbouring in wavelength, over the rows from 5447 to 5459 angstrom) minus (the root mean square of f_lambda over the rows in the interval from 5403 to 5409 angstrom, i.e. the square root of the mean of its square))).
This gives 273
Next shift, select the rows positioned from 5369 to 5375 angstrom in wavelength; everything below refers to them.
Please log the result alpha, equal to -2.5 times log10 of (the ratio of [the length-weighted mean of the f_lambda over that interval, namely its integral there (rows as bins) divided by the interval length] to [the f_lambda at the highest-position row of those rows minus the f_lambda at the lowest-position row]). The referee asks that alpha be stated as -1.6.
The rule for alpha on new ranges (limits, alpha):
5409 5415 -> -3.0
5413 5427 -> -3.1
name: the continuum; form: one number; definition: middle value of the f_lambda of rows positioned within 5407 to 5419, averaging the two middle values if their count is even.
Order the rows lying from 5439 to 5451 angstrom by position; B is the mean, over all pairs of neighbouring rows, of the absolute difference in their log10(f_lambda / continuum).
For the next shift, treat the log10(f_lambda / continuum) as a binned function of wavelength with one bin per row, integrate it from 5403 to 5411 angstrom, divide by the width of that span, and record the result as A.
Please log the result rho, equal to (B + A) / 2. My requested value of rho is 0.007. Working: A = -0.015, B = 0.0287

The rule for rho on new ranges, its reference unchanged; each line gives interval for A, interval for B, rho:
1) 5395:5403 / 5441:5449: 0.009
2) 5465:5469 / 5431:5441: 0.015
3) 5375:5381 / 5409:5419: 0.028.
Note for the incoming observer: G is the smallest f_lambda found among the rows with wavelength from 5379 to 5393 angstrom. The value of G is 4.394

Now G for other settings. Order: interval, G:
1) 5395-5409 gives 4.192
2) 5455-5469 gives 4.384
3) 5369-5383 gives 4.14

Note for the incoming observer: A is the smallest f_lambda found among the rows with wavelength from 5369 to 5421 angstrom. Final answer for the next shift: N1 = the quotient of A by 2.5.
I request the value 1.66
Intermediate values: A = 4.14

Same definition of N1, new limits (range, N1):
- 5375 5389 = 1.76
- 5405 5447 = 1.70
